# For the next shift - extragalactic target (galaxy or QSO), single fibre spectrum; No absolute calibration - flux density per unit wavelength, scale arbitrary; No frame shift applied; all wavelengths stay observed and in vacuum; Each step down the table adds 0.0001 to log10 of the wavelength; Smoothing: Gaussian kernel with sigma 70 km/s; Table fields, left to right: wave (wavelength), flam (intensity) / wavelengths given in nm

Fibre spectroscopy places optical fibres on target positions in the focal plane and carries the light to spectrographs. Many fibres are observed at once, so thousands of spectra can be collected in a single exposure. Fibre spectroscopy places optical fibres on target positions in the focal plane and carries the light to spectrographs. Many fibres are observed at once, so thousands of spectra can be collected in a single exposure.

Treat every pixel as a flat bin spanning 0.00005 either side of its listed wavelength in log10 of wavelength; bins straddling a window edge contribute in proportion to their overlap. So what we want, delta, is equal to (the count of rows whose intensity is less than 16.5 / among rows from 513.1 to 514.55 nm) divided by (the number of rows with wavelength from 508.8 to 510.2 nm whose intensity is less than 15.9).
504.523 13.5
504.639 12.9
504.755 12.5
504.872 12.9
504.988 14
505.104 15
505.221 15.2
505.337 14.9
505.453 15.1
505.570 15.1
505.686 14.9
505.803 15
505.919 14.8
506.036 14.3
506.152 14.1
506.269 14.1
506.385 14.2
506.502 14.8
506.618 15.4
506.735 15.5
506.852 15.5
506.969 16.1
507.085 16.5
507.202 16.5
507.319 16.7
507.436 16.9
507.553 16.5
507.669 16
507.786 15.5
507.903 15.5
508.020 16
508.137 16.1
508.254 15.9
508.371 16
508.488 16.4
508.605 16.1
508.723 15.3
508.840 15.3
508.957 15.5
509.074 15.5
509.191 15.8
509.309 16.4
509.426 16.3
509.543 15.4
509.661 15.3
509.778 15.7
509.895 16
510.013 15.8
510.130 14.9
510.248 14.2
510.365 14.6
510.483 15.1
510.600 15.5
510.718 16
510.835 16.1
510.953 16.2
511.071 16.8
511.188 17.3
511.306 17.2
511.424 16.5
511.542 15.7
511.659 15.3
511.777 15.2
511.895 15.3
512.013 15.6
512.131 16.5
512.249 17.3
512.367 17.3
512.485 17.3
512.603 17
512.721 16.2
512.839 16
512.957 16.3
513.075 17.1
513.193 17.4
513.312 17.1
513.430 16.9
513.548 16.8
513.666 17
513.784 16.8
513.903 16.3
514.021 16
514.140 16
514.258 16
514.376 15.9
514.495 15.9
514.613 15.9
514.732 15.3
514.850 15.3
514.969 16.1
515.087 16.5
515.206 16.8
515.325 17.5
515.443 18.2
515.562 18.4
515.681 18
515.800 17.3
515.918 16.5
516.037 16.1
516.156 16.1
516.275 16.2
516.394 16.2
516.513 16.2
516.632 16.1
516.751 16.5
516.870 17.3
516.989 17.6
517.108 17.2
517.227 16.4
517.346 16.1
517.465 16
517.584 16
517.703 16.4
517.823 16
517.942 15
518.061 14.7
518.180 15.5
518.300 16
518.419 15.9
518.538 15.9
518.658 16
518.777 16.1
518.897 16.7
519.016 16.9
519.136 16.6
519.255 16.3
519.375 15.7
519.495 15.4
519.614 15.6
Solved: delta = 0.7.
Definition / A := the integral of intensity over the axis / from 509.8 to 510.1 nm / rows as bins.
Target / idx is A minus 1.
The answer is 3.7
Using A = 4.7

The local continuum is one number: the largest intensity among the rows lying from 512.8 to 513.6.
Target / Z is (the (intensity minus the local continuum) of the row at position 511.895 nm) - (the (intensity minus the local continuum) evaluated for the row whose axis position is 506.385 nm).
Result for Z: 1.1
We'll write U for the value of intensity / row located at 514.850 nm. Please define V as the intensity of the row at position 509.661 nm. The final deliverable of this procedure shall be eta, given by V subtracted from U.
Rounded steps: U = 15.3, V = 15.3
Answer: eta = 0.00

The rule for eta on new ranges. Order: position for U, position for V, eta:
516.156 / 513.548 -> -0.70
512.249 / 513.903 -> 1.00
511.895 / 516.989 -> -2.30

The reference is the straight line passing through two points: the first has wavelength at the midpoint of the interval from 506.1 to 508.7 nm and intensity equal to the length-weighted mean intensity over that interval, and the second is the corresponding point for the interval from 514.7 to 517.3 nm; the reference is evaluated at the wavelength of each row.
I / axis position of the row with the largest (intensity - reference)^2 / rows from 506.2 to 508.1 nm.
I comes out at 506.269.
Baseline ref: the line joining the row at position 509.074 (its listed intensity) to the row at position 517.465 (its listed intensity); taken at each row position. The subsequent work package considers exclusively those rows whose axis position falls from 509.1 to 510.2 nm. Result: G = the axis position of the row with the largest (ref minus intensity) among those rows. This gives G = 510.130 nm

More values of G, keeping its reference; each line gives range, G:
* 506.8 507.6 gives 506.852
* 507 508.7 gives 507.903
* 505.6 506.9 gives 506.269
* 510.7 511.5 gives 510.718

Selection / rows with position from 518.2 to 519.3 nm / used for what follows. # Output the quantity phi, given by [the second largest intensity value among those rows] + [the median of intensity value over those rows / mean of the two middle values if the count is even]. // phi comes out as 32.8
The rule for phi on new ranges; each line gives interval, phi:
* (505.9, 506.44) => 28.5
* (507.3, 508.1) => 32.7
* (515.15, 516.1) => 35.6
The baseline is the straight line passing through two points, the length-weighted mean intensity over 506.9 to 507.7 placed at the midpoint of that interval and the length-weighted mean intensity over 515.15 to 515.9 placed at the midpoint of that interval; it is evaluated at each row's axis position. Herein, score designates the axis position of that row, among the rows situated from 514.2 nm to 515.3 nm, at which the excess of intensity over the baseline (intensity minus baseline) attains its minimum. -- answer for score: 514.850 nm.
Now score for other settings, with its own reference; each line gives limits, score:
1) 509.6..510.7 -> 510.248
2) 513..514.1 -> 514.021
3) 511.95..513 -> 512.013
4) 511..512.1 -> 511.777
